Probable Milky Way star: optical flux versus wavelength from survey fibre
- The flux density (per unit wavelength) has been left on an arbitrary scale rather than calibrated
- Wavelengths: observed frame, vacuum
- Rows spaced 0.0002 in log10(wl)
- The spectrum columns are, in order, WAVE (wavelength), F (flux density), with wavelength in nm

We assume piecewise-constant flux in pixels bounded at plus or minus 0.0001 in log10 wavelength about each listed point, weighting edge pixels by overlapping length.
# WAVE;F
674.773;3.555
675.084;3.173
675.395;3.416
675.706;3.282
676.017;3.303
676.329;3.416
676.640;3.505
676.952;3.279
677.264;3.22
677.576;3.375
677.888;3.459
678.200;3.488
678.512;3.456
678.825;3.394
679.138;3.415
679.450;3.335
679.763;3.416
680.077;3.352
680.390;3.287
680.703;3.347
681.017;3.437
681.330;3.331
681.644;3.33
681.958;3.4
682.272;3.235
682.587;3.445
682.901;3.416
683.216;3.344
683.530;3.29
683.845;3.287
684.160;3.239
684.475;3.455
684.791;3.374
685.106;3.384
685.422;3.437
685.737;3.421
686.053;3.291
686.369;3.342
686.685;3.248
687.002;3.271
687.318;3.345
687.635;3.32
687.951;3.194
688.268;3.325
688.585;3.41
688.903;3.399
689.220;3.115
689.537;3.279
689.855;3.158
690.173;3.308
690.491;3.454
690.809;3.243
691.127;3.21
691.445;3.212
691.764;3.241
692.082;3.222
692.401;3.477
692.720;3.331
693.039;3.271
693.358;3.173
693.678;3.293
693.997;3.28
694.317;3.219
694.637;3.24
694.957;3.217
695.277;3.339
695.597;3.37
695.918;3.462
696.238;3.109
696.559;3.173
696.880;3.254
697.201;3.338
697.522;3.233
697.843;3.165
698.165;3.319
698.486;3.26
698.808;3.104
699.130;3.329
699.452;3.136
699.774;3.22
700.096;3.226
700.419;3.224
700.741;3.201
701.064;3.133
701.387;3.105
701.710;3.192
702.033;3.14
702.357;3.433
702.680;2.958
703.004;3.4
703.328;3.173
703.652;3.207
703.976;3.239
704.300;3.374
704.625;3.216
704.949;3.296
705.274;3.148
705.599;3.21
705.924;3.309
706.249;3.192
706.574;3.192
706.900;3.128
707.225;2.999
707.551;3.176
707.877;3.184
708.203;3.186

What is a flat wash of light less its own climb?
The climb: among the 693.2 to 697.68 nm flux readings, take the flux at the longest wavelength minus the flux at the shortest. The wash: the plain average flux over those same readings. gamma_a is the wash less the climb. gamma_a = 3.20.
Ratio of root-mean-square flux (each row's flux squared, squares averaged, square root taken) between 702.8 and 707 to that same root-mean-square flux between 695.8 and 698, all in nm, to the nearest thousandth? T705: 0.996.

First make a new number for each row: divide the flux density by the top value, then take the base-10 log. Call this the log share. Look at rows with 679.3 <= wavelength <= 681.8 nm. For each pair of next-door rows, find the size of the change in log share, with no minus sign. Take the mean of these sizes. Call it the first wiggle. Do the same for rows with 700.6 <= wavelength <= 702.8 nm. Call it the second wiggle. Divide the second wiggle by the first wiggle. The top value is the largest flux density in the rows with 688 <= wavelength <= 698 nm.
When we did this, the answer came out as 2.6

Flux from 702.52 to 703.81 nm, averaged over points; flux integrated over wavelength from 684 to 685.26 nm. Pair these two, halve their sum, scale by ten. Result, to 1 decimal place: 37.1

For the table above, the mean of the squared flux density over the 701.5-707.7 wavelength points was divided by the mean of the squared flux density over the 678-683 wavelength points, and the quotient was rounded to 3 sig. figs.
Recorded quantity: 0.902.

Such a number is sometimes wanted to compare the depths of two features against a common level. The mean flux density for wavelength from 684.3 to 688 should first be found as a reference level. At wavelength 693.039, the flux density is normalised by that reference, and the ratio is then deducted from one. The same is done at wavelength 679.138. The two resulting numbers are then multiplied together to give -0.0005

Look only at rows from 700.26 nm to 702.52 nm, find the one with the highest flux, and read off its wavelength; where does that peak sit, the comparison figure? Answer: 702.357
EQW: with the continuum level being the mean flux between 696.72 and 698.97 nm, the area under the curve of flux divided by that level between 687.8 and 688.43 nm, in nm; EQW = 0.6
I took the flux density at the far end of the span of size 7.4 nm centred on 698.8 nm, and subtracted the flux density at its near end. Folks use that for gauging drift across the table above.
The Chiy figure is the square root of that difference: 0.31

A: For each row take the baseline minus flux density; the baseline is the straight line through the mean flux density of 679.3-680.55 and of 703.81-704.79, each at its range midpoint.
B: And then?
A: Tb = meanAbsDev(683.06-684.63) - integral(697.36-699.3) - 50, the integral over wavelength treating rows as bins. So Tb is -50.1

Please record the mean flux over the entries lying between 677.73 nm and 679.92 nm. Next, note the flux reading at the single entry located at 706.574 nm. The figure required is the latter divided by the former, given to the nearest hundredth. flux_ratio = 0.93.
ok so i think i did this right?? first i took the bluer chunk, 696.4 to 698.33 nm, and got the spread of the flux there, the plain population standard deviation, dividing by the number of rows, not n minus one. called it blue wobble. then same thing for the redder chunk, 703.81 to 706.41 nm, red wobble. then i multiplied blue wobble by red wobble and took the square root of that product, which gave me 0.067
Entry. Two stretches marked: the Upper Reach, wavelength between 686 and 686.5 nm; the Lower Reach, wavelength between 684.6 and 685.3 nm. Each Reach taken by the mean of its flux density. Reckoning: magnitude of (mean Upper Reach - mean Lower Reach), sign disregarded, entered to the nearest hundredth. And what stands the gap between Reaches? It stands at 0.06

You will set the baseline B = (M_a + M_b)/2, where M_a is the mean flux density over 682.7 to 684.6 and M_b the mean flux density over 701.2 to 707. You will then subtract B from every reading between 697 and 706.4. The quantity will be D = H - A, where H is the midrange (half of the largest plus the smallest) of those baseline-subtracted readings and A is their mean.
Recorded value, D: -0.028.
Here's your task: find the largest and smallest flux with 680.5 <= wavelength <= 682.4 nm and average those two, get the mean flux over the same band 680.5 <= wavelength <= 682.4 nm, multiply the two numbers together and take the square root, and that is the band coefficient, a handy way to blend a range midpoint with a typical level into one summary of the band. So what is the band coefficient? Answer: 3.34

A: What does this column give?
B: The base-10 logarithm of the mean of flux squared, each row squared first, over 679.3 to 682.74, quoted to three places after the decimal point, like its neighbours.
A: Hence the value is 1.052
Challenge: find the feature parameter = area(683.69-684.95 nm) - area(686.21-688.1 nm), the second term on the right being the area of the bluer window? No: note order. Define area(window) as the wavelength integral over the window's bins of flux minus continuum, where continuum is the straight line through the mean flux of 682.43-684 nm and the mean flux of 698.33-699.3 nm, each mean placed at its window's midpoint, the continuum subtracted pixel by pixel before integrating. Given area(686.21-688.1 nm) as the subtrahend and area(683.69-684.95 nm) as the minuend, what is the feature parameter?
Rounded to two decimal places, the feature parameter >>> 0.06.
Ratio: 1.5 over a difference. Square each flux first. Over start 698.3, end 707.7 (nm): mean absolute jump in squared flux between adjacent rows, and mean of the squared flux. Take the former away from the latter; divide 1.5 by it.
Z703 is 0.159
